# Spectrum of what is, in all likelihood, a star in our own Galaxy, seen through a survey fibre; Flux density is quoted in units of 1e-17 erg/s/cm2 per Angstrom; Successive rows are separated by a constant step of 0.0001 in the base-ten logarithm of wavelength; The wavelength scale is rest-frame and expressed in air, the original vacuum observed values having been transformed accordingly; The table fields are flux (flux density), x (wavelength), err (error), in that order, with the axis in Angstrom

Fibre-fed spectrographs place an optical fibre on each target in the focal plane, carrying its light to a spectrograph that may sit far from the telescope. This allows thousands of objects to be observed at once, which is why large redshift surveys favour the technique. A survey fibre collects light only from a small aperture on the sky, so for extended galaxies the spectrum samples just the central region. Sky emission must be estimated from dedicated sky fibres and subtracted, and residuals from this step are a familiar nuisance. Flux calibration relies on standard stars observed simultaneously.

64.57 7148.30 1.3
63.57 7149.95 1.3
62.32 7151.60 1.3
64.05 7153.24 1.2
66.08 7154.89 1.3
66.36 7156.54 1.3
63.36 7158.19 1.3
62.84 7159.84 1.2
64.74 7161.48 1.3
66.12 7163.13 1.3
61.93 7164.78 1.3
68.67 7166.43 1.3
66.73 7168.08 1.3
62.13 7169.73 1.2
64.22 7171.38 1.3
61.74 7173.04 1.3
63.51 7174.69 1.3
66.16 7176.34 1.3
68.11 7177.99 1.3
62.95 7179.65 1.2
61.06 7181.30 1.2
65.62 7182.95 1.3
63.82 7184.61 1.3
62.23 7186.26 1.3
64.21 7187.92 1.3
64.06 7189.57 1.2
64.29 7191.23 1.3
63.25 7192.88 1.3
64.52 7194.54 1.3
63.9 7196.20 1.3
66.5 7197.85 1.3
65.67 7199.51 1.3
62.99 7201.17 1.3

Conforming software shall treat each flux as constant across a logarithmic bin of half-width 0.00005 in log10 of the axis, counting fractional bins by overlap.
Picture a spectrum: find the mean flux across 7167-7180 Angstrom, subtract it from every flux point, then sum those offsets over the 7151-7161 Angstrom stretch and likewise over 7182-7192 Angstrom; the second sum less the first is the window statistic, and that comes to -1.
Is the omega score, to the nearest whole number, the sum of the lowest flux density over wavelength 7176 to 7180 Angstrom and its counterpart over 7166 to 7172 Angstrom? 125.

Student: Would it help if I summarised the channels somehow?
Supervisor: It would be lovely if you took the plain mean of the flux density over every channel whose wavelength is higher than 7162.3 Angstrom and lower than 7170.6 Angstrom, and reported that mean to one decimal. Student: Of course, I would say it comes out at 65.1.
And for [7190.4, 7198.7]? 64.5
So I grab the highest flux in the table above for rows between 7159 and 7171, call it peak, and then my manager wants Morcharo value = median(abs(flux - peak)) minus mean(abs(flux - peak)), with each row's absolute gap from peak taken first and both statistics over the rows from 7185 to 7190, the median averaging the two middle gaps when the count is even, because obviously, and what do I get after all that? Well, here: -0.6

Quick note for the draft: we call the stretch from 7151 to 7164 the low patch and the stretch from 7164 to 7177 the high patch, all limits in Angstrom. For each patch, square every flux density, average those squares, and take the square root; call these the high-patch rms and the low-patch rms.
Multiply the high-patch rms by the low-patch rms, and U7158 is 4156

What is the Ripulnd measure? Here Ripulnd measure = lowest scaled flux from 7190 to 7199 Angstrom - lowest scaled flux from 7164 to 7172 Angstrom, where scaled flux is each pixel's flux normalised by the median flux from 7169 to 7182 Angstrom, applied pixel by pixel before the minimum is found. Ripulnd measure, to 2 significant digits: 0.021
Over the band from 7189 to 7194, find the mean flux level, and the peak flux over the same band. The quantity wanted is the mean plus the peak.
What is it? 128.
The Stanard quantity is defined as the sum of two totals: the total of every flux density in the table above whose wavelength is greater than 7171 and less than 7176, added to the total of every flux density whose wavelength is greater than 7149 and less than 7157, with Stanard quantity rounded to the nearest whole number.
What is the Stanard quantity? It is 512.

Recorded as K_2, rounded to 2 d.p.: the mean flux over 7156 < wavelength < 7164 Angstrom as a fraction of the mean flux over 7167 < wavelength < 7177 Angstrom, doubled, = 2.02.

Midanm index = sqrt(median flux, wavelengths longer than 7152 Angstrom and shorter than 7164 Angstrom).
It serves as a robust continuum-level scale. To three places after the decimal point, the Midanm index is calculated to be 8.046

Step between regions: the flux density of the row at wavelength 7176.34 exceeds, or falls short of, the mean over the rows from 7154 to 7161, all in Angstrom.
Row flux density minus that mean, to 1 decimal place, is 1.5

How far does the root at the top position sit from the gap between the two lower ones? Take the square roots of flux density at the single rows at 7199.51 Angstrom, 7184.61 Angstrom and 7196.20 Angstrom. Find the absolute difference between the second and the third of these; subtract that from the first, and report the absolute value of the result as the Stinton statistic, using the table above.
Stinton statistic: 8.10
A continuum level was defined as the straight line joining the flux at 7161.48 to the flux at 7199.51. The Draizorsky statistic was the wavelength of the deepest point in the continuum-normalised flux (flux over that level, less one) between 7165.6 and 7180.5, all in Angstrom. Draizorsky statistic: 7173.04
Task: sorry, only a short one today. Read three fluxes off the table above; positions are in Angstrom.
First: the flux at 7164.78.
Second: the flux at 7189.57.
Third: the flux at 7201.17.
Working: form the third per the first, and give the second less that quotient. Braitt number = 63.0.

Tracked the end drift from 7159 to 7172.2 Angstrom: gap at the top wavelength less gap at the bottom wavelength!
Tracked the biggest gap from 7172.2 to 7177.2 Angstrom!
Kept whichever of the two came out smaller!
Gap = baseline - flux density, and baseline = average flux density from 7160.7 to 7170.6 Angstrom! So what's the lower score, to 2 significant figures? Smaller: -1.4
